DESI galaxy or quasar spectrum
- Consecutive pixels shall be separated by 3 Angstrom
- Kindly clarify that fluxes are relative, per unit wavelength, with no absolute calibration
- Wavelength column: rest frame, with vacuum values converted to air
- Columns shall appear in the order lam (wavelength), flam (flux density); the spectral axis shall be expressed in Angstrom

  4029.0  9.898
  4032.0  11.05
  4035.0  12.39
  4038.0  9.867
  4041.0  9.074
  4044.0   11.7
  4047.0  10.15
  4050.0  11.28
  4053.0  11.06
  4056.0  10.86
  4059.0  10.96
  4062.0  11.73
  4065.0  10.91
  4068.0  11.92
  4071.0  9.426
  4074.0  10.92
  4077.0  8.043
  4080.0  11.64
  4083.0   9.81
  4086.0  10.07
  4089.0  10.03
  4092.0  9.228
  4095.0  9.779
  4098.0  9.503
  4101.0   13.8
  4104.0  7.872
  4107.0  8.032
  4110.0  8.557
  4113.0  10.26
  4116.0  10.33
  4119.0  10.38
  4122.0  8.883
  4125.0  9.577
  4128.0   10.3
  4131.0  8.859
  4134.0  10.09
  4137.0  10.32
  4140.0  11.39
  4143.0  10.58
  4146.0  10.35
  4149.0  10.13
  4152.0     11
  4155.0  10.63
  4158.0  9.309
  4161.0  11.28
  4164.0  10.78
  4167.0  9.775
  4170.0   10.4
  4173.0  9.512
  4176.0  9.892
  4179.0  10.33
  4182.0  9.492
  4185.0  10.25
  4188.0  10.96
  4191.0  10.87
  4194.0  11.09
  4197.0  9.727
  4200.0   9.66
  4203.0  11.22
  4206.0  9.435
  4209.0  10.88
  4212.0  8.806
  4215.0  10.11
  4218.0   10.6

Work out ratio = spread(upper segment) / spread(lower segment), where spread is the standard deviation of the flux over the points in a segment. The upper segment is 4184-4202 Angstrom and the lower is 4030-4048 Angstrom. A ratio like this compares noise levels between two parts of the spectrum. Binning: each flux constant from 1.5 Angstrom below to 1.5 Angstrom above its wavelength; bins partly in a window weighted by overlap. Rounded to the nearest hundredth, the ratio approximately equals 0.52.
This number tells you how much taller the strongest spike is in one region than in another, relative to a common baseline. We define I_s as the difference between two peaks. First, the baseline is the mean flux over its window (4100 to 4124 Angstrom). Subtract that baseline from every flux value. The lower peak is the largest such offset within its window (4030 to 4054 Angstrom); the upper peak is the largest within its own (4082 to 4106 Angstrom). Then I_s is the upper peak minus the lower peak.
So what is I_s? 1.4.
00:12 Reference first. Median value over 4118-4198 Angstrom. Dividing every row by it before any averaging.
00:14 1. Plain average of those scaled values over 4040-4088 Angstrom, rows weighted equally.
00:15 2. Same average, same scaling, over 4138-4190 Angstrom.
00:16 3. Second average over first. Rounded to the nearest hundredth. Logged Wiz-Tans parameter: 0.98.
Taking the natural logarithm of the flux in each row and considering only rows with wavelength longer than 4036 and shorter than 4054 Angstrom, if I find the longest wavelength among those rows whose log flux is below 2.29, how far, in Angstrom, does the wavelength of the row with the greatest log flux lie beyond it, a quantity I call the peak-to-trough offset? 3 Angstrom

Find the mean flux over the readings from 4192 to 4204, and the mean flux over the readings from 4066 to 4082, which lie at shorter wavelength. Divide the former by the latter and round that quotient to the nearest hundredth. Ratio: 1.00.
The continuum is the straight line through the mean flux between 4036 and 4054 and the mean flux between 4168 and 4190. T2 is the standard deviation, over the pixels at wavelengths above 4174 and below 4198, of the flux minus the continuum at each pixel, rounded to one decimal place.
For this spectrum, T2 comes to 0.6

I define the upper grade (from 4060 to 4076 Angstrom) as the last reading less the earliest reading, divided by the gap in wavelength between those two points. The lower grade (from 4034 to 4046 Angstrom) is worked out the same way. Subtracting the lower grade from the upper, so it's 0.01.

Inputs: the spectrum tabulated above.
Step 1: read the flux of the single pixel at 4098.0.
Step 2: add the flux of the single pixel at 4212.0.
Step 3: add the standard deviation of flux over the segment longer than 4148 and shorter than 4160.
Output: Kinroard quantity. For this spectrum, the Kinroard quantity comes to 19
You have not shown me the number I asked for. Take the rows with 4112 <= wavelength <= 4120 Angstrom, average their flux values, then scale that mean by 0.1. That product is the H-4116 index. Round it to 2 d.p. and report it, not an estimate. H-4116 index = 1.03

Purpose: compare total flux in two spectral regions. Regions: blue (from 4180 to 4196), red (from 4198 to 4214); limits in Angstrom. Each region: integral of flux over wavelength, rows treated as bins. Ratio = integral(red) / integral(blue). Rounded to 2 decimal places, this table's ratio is 0.95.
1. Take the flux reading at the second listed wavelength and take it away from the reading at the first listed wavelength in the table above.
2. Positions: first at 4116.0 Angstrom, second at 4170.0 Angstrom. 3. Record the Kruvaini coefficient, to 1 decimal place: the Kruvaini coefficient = -0.1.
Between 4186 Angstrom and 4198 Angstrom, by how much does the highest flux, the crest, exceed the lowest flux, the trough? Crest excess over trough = 1.4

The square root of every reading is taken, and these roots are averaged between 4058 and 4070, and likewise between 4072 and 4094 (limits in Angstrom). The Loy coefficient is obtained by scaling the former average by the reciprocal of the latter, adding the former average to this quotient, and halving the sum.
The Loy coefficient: 2.22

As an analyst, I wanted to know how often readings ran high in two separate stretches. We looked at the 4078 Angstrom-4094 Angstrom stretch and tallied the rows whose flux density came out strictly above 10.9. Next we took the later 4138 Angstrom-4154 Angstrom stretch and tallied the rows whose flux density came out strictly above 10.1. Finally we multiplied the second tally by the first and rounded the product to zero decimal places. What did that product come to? 5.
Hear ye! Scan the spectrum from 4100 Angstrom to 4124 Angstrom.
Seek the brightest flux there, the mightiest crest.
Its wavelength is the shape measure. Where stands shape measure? 4101.0 Angstrom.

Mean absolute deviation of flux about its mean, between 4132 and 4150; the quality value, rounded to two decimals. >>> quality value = 0.34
